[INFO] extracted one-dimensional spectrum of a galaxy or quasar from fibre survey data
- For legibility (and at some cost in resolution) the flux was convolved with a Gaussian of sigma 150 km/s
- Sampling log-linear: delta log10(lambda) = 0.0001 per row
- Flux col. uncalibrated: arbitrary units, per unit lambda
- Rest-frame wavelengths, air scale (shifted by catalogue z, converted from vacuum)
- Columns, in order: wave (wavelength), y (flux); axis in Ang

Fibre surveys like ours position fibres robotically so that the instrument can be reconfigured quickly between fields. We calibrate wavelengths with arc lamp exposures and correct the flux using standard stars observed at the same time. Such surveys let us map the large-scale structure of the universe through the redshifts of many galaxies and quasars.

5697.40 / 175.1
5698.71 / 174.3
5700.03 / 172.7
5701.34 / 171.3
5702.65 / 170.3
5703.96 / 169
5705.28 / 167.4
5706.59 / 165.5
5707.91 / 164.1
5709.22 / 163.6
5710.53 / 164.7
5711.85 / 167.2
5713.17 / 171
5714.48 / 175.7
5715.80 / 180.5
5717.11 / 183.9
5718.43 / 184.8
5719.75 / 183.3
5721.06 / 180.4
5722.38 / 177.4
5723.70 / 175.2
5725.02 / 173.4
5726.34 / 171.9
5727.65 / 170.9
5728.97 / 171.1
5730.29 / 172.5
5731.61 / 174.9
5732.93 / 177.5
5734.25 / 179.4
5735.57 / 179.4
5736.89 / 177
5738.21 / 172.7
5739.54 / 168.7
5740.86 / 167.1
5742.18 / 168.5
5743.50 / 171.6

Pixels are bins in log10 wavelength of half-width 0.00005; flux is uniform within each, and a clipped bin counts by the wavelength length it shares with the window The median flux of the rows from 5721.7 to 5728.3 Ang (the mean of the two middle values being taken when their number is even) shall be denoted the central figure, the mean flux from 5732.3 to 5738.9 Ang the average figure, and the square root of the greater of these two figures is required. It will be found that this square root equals 13.3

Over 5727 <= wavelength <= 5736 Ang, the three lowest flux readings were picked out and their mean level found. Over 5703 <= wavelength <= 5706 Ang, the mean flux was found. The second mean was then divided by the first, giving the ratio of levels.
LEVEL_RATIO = 0.98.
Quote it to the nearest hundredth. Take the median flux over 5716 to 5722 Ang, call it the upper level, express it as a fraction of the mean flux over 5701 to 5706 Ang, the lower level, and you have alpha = 1.08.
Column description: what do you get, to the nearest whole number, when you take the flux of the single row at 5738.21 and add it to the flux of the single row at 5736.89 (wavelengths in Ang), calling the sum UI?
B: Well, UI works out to 350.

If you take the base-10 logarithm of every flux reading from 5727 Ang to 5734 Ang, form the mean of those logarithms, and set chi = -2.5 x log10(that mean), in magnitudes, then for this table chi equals -0.875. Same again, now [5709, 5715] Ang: -0.869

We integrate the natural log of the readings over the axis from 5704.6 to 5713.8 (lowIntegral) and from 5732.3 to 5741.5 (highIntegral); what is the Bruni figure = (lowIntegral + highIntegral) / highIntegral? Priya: 1.99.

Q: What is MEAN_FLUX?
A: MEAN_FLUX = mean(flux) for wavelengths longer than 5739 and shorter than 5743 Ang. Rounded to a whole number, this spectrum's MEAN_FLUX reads 168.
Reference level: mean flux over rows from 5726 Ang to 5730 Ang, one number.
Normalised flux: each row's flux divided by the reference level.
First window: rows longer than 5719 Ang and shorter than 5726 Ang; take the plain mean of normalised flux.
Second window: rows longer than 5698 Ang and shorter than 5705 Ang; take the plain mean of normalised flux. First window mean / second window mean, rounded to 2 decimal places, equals 1.04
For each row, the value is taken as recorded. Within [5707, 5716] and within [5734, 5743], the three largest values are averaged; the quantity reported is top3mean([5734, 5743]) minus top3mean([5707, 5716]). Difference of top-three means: 3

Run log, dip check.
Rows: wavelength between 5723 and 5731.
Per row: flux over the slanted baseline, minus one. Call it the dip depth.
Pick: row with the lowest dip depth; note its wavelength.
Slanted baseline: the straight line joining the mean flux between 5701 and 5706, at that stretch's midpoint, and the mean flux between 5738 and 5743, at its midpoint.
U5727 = 5727.65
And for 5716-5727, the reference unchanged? 5726.34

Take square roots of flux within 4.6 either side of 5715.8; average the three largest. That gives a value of 13.56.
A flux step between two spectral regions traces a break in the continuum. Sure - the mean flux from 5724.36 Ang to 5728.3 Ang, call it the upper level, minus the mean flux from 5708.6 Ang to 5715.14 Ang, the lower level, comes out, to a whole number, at 4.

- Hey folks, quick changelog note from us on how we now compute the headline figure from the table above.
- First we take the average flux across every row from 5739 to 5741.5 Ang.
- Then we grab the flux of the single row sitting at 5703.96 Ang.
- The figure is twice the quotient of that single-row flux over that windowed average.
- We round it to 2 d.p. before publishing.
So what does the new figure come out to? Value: 2.01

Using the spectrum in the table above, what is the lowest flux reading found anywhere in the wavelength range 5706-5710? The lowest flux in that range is 163.6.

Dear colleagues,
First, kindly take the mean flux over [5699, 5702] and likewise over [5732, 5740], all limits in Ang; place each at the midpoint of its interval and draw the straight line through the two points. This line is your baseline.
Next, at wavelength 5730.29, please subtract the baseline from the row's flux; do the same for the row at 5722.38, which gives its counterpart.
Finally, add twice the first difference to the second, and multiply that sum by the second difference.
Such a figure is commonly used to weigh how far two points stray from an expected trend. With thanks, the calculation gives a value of -7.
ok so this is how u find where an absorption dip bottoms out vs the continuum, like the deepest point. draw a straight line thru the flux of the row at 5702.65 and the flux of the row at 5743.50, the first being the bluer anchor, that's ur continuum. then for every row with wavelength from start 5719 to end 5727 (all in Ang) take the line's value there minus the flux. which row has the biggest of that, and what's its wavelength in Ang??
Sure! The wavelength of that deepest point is 5726.34 Ang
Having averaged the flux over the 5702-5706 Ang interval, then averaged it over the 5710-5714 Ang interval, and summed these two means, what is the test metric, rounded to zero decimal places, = 337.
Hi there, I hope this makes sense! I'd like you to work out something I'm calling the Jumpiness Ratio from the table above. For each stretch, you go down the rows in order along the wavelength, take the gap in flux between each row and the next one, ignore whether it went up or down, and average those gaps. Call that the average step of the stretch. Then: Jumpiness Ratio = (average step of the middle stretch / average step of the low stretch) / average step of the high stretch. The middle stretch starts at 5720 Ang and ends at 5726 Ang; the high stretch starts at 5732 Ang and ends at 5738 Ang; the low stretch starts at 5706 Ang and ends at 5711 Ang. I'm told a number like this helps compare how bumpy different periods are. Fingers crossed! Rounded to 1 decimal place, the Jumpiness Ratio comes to 1.6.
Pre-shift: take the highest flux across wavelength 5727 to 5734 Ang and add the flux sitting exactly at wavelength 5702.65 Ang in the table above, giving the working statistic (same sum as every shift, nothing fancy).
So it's 348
